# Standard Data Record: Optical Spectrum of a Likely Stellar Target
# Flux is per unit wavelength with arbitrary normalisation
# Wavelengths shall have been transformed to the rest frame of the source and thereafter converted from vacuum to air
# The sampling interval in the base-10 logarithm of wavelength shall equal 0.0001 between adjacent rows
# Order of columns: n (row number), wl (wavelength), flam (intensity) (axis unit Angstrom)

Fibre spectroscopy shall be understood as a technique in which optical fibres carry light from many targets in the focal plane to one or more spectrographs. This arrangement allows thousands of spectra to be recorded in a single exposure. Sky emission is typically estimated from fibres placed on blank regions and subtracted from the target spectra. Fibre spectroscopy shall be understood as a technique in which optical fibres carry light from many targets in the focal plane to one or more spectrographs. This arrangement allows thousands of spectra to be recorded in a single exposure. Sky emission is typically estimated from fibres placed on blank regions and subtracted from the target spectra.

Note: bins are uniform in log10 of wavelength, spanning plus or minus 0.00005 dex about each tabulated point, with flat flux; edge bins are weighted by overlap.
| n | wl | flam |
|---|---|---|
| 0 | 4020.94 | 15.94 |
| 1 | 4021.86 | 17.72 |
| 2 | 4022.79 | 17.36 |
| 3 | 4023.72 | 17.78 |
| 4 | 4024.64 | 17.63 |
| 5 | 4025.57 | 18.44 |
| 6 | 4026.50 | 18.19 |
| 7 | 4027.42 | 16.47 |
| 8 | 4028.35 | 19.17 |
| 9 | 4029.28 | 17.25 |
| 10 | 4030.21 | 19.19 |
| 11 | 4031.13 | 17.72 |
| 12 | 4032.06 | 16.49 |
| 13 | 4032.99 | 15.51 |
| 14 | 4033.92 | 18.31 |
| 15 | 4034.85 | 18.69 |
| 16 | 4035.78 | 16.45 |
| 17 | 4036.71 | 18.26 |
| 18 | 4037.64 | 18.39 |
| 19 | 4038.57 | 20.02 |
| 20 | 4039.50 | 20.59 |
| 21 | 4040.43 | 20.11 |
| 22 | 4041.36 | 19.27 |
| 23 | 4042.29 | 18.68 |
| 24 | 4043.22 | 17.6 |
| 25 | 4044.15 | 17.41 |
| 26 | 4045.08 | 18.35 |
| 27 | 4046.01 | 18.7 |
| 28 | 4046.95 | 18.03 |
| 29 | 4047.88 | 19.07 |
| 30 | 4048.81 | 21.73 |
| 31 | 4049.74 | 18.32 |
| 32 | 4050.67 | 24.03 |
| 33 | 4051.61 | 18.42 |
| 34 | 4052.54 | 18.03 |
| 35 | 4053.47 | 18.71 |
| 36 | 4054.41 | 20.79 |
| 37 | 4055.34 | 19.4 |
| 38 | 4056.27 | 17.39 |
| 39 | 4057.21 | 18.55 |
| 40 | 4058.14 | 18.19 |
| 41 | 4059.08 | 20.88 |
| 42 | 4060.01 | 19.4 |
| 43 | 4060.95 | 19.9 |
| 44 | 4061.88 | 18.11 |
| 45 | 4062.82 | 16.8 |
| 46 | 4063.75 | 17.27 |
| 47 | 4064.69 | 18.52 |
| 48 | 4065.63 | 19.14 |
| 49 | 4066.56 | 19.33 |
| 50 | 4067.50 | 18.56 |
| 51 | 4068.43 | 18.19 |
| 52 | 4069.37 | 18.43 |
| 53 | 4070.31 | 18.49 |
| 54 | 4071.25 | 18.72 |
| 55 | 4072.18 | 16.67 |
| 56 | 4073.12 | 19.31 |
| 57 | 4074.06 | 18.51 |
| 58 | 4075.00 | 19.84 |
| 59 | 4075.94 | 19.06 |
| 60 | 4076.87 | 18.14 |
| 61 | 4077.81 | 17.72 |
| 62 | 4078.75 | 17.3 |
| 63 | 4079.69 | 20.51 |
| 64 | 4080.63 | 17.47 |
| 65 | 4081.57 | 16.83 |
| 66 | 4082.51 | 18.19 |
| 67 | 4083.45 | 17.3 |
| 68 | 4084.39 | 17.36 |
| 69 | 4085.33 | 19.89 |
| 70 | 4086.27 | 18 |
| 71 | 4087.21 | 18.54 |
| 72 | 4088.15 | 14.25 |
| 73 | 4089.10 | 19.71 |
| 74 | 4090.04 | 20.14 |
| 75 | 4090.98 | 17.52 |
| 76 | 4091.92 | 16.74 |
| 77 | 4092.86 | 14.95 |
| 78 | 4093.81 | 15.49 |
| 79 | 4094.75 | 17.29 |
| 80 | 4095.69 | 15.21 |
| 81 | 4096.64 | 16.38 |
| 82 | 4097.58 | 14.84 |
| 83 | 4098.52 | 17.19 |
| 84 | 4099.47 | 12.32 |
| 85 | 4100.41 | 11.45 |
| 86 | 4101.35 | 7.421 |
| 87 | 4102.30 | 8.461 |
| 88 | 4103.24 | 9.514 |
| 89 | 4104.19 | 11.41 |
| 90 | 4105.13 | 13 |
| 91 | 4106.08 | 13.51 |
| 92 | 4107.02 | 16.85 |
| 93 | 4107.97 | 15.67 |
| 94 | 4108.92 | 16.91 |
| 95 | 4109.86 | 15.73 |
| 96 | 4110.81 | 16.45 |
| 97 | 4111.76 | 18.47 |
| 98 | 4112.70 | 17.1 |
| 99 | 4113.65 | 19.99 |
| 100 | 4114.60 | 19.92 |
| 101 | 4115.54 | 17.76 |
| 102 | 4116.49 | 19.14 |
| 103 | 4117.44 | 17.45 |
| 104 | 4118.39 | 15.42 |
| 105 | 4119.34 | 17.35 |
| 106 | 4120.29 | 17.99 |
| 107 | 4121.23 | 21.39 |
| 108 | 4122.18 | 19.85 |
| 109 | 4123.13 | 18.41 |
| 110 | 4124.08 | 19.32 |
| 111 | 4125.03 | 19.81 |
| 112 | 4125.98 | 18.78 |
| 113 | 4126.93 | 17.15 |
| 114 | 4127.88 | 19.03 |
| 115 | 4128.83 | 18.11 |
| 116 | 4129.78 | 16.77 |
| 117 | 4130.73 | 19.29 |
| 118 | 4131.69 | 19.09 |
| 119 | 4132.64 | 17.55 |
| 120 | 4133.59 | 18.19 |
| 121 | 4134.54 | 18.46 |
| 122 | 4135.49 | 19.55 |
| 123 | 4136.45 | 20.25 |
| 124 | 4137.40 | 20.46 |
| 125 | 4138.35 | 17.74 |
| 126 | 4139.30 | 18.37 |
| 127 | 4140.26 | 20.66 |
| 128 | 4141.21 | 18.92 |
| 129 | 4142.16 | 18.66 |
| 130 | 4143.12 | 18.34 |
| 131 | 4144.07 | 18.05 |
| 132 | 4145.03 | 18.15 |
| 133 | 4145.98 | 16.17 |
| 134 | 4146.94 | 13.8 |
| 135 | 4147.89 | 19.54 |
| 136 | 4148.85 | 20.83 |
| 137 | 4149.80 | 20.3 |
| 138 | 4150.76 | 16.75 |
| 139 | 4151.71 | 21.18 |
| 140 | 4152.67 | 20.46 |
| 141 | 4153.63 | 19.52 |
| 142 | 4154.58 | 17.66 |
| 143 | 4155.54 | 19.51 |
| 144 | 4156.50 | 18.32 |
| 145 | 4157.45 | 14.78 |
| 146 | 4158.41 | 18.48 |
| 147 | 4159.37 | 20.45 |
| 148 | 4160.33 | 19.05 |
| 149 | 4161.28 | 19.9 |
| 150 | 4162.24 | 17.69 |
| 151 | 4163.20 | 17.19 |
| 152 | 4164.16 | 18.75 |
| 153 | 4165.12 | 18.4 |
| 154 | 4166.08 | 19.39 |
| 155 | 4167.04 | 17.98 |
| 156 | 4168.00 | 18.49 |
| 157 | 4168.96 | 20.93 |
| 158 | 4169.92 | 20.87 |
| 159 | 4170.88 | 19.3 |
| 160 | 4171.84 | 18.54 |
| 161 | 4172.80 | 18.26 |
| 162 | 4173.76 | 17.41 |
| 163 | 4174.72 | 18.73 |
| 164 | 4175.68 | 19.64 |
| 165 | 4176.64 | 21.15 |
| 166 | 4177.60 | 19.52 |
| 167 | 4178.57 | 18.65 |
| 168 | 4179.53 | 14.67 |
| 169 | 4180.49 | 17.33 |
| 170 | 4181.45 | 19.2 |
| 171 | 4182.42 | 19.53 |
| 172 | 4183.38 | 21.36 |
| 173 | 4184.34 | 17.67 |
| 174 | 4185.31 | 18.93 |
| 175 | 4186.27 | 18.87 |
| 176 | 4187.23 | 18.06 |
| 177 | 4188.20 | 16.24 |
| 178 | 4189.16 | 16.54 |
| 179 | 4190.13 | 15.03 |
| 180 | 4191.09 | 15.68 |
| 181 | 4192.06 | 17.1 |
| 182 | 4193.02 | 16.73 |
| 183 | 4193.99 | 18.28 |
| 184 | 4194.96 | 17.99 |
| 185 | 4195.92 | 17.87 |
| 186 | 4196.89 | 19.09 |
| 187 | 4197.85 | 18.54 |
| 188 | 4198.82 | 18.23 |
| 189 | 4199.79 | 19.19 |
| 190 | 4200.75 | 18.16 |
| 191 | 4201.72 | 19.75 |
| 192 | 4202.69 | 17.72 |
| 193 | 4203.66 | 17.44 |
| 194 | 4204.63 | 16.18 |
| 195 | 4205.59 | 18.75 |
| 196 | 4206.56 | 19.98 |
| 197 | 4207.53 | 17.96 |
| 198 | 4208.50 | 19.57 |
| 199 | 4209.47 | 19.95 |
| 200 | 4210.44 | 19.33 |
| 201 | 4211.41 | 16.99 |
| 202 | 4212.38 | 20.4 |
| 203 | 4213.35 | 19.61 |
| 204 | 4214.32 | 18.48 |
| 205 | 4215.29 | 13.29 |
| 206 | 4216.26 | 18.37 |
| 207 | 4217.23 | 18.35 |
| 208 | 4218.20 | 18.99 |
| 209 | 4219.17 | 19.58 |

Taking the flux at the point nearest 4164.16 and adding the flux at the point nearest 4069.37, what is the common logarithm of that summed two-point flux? 1.57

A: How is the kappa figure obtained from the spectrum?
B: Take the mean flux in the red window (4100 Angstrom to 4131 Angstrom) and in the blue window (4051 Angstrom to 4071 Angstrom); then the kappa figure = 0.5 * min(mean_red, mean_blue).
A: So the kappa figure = 8.26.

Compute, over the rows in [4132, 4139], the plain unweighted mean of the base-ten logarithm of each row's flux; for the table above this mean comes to 1.28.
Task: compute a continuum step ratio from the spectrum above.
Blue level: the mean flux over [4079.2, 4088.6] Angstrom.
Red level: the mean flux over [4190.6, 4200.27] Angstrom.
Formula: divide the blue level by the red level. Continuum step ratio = 1.00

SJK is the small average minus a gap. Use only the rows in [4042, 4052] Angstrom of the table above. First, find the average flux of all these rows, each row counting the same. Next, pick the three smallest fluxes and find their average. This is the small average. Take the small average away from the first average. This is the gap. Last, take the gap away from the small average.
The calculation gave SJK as 16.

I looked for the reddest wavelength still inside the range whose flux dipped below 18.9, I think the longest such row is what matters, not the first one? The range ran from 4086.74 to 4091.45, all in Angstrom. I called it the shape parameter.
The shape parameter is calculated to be 4090.98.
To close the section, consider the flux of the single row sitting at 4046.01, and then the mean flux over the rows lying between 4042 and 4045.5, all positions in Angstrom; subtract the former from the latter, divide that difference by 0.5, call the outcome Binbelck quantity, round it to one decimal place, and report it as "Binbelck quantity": -1.4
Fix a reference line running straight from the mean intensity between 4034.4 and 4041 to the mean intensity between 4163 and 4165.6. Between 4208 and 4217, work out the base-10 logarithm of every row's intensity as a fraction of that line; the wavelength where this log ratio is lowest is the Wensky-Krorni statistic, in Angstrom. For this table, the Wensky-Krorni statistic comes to 4215.29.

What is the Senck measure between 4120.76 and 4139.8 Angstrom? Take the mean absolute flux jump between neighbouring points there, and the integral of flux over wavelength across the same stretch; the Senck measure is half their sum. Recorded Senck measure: 180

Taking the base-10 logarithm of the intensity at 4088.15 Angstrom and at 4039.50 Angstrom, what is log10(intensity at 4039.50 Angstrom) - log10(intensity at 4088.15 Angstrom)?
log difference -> 0.16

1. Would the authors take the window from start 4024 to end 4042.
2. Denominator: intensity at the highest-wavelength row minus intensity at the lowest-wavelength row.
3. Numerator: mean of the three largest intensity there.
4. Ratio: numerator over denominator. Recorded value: 12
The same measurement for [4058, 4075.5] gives 12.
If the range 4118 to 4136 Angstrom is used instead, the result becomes 5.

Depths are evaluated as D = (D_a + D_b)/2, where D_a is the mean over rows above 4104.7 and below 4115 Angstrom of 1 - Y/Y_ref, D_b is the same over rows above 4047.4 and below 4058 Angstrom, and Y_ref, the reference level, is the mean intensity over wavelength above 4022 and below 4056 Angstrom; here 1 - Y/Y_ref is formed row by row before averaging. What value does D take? 0.026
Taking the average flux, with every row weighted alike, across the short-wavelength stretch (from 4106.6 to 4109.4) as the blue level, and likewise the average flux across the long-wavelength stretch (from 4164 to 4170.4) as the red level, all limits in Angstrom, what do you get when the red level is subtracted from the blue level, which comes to -2.8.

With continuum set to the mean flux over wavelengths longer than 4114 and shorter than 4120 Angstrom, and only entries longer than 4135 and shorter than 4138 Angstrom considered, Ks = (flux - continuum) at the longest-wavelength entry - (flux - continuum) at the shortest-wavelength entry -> 0.9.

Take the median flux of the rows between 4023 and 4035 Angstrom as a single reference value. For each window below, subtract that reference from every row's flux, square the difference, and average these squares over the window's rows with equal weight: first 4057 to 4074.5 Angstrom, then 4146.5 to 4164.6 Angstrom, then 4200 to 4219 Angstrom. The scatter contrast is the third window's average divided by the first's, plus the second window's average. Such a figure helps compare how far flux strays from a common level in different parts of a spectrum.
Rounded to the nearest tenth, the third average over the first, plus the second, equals 6.3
